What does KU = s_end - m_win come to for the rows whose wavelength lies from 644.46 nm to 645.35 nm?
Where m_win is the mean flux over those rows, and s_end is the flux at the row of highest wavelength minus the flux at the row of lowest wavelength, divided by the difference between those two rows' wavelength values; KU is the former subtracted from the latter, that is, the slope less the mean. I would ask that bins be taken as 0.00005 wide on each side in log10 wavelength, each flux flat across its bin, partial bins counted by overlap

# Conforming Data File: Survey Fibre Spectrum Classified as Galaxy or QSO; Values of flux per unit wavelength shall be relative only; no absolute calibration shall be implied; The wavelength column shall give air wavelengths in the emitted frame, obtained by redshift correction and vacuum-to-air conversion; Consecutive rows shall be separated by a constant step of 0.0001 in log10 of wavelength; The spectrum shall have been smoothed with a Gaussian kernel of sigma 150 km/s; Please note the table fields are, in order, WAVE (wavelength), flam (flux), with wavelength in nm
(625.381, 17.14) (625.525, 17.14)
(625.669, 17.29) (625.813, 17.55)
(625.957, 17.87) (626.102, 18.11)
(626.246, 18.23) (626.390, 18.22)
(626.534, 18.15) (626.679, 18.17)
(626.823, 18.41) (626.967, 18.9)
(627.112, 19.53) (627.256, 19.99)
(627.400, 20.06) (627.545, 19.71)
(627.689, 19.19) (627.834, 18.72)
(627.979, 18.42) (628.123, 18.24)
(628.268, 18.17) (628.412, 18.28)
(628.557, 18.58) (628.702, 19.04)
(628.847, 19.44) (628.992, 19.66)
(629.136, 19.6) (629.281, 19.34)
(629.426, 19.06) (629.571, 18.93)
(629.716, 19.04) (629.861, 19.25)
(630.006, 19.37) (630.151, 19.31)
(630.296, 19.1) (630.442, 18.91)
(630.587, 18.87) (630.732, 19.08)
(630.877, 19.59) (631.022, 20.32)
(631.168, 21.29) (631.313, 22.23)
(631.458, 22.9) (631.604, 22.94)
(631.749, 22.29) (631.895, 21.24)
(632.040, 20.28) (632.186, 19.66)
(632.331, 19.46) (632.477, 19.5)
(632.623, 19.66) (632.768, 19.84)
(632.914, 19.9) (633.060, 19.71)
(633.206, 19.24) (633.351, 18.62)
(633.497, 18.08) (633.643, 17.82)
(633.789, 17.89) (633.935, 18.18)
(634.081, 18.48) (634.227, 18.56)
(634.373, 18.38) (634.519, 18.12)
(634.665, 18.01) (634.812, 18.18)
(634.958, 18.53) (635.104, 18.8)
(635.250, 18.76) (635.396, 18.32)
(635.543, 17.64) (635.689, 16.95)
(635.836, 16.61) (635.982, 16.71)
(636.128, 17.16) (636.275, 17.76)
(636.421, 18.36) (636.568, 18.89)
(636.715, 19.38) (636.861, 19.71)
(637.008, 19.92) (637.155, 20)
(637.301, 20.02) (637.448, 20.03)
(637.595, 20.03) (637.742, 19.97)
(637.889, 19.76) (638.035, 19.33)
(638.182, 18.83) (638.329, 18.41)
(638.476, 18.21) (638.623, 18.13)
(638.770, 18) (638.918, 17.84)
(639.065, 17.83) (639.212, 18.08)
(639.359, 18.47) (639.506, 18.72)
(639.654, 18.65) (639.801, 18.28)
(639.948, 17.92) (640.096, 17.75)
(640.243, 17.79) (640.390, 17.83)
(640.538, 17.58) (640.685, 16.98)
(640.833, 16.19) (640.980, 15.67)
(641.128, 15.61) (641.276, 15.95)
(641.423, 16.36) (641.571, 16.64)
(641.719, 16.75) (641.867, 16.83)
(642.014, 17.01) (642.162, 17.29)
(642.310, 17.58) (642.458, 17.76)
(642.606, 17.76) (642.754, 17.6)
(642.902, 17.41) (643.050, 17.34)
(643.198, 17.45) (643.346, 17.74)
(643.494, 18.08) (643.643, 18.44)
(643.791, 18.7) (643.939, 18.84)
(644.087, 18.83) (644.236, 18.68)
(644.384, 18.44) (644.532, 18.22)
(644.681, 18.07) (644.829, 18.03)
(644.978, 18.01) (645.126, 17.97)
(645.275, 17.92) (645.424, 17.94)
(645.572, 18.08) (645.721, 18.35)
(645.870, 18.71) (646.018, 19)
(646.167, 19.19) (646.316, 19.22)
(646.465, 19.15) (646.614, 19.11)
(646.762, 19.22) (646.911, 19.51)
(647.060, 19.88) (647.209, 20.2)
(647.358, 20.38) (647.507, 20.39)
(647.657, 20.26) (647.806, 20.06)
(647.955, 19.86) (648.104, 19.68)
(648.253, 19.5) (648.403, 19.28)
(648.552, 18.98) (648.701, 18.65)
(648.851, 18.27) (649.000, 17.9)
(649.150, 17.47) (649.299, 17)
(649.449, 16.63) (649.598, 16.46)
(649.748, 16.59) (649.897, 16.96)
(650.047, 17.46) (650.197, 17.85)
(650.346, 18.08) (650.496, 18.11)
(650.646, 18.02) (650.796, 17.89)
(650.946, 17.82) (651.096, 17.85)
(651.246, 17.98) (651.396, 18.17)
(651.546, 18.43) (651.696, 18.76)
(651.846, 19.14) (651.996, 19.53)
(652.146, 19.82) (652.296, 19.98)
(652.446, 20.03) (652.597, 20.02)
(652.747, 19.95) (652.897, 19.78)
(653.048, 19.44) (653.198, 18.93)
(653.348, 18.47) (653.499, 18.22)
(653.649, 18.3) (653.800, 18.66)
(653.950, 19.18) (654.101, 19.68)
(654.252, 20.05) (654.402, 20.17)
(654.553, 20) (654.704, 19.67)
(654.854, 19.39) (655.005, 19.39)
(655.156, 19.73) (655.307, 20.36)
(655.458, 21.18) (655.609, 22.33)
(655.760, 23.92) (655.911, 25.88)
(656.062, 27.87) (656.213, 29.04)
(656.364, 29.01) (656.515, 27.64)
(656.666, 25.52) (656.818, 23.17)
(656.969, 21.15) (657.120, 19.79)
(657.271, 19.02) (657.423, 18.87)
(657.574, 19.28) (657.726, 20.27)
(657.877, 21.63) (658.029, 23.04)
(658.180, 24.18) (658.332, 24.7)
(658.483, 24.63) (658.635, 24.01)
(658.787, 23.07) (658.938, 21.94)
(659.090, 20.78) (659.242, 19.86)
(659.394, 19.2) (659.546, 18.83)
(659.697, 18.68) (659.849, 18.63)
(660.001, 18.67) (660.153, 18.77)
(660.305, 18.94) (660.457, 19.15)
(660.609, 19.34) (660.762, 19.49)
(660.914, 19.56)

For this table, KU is -18.4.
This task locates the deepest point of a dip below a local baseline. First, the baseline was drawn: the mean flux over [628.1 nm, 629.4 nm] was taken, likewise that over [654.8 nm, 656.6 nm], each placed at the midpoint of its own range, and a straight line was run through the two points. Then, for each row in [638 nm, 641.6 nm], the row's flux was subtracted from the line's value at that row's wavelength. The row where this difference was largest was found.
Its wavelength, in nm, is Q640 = 641.128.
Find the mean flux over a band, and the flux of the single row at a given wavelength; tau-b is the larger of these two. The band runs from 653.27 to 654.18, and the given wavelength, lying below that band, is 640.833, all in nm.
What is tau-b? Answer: 18.8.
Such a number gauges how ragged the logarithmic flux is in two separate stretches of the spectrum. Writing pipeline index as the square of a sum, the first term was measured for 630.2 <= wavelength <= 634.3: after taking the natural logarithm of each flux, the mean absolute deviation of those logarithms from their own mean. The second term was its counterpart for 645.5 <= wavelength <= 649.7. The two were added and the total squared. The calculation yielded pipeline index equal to 0.010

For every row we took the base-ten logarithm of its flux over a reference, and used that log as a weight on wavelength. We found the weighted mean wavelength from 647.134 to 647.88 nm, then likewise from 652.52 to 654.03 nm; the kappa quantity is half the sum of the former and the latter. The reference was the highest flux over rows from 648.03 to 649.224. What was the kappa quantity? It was 650.56 nm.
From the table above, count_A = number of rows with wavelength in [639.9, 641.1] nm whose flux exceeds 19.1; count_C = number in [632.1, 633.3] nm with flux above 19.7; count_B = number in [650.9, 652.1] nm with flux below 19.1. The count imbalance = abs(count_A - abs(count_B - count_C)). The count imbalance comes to 3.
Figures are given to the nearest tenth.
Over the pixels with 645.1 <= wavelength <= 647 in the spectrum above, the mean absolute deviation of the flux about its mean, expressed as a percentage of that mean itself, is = 2.8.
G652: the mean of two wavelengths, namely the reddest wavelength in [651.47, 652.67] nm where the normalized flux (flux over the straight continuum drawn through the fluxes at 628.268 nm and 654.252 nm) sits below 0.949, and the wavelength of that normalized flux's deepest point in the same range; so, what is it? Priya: 651.62 nm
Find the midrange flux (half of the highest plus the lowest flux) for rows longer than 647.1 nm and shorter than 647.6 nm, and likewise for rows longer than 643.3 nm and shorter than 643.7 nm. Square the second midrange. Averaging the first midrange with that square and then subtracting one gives 173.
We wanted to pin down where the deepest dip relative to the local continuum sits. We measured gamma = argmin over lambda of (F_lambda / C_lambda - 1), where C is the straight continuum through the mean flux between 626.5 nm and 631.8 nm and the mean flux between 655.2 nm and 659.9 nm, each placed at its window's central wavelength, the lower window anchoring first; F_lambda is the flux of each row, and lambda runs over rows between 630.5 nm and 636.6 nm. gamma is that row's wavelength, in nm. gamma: 635.836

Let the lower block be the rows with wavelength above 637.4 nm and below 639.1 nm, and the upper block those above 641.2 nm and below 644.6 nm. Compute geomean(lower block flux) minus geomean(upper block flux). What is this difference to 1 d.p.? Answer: 1.2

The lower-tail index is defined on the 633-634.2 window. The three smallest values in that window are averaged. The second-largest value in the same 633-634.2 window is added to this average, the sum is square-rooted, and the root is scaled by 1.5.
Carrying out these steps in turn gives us 9.1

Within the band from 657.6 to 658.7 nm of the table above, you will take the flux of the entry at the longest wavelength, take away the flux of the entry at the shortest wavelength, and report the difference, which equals 3.7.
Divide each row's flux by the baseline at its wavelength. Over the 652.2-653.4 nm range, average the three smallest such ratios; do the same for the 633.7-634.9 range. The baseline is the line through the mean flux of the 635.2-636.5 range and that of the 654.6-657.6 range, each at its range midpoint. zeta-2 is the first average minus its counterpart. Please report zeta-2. -0.18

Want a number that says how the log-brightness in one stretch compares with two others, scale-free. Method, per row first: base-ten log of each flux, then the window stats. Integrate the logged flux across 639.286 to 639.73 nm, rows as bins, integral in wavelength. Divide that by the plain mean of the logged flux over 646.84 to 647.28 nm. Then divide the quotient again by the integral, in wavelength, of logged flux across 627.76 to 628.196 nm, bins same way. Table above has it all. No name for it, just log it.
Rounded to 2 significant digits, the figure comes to 0.79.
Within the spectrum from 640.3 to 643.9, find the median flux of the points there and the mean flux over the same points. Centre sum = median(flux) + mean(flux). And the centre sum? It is 34.6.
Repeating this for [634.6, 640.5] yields 36.8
